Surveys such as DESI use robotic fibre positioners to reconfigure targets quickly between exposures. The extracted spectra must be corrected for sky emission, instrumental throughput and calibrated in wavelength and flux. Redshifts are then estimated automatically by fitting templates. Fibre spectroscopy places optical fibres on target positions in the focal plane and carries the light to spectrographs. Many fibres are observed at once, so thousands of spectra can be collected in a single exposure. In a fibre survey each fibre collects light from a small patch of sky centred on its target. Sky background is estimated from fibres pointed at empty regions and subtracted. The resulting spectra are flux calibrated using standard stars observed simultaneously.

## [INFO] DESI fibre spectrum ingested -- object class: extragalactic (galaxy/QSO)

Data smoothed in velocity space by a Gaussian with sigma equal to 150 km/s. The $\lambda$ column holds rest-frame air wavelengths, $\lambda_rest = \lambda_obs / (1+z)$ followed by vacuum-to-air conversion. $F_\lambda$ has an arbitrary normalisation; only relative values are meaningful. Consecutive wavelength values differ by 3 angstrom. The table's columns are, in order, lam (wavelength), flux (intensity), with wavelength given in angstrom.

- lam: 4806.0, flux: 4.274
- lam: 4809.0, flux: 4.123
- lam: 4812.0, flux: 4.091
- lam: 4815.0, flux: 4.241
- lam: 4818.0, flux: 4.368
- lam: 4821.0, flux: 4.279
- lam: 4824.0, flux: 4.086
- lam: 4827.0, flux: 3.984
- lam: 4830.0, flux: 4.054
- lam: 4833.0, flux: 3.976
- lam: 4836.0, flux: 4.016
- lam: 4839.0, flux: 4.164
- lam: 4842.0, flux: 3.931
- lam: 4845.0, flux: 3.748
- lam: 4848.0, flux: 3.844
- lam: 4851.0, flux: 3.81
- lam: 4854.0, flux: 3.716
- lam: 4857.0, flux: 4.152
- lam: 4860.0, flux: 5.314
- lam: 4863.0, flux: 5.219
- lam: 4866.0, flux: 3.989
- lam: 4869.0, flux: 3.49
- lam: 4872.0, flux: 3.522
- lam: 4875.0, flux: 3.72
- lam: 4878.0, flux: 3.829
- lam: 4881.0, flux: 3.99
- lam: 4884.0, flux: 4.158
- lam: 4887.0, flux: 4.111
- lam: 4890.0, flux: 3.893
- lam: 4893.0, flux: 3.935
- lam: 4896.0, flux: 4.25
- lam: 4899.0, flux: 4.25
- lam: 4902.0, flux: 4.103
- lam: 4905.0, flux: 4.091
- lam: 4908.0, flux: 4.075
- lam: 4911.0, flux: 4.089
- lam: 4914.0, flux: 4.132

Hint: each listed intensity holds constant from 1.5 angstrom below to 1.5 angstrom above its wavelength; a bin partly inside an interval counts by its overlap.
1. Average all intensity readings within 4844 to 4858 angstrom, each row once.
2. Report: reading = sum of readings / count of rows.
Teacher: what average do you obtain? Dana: 3.85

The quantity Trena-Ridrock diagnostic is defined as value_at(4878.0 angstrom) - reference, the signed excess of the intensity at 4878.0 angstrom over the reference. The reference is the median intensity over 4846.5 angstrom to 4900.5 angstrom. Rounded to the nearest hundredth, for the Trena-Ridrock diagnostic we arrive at -0.13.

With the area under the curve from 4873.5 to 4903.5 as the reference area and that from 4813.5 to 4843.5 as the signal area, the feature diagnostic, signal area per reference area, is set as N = 1.02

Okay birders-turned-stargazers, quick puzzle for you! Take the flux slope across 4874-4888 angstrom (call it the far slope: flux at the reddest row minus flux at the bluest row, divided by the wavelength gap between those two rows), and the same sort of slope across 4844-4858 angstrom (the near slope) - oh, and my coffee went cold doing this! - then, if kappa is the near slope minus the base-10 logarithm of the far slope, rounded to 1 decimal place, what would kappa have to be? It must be 1.5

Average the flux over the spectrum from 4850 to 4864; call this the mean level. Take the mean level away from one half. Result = -3.94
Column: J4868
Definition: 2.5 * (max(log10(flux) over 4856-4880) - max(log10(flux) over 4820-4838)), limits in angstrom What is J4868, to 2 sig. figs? 0.24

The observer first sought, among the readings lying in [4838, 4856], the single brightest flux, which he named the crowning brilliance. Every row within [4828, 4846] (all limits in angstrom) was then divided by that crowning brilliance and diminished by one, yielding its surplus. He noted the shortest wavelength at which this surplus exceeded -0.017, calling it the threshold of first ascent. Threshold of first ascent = 4839.0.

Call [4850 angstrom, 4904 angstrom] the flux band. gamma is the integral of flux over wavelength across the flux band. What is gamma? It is 220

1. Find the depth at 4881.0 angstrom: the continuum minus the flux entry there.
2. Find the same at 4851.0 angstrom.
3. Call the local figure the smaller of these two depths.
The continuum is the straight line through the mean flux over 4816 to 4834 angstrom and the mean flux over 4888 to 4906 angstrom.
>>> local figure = 0.11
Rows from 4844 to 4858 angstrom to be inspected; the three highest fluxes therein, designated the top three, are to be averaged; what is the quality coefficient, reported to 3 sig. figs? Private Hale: 3.94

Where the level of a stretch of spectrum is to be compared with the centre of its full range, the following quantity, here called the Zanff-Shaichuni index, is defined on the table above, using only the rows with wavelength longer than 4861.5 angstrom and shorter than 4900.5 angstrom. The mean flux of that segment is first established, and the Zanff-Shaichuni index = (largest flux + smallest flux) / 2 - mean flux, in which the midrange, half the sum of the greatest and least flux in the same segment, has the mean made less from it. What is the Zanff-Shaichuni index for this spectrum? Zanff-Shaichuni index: 0.33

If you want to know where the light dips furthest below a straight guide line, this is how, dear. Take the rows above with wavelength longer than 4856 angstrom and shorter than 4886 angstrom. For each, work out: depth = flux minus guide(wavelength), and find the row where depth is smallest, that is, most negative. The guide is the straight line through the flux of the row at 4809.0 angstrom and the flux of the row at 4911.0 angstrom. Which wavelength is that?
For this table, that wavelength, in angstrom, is 4869.0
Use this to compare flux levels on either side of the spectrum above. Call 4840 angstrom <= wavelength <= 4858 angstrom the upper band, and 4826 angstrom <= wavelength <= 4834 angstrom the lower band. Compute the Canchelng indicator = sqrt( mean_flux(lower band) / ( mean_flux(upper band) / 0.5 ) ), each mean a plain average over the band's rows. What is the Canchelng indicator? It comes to 0.720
